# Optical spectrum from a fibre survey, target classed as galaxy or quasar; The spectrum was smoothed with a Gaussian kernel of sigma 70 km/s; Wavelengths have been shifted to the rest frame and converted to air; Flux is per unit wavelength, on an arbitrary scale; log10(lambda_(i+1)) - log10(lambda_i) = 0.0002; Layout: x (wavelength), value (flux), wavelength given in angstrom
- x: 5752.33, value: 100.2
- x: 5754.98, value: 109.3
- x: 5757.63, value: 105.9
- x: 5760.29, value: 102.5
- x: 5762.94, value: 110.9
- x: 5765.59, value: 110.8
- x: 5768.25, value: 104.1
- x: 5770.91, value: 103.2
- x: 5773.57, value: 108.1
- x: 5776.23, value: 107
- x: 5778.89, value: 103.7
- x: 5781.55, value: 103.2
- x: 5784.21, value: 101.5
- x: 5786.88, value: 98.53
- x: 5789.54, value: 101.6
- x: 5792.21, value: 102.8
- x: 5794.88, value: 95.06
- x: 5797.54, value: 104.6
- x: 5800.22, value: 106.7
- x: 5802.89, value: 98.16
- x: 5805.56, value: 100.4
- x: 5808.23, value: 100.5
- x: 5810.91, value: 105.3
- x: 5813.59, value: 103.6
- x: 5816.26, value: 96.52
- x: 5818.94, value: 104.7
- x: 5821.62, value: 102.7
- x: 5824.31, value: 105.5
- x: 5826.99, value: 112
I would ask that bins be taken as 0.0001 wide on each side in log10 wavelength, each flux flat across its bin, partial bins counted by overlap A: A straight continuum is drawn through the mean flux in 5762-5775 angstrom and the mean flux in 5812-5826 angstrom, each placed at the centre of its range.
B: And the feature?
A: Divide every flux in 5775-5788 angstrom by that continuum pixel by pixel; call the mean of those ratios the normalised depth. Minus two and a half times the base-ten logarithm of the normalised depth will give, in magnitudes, 0.035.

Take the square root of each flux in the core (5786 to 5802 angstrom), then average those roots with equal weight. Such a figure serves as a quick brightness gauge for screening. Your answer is 10.1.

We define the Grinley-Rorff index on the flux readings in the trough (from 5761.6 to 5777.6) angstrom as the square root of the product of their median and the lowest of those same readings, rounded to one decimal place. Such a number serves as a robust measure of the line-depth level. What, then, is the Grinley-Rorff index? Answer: 105.4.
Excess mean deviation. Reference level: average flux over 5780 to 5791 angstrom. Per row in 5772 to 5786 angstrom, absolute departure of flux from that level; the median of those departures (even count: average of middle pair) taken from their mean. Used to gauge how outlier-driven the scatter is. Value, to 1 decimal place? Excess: 1.0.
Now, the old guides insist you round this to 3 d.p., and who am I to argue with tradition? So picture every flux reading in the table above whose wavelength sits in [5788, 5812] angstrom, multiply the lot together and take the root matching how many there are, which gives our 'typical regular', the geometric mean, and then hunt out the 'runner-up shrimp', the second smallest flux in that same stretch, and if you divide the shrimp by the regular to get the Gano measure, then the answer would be 0.966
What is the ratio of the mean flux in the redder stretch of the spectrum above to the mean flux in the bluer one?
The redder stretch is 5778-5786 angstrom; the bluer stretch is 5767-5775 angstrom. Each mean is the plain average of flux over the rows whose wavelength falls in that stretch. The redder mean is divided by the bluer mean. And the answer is 0.98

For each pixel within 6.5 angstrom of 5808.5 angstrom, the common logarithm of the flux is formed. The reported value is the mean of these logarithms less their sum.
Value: -8.0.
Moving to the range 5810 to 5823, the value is -8.0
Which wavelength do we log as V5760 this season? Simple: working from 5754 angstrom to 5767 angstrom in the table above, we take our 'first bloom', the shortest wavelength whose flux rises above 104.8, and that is 5754.98 angstrom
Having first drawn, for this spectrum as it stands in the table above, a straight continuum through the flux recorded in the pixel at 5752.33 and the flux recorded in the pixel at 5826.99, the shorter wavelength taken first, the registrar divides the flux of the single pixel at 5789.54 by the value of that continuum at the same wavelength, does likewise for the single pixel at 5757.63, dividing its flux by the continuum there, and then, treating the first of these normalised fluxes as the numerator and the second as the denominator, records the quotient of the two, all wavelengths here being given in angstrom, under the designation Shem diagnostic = 0.91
